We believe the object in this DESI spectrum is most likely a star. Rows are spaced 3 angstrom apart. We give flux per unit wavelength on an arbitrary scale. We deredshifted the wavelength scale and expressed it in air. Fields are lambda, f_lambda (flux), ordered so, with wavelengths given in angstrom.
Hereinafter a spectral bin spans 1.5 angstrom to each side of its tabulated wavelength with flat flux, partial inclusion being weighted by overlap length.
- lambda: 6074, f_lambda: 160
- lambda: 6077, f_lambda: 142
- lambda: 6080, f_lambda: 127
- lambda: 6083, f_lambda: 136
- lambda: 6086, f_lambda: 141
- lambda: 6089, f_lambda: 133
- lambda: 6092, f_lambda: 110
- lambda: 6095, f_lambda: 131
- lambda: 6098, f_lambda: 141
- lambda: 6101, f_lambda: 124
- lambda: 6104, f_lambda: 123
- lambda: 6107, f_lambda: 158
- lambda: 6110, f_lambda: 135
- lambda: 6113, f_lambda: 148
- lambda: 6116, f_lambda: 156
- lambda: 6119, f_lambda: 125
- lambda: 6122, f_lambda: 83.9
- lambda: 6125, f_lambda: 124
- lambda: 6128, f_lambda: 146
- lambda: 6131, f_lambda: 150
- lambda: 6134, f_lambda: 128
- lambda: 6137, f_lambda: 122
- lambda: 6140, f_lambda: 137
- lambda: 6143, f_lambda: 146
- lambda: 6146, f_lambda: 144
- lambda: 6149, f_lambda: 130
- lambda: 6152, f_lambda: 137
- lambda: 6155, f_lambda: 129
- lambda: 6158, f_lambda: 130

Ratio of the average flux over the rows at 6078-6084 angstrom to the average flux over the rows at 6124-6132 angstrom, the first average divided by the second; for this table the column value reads 0.94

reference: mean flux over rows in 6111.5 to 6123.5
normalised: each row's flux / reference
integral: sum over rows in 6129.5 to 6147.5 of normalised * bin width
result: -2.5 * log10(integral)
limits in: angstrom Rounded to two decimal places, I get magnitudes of -3.22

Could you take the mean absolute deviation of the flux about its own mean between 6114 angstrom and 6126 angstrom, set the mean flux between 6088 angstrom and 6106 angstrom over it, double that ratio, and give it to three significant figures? 13.3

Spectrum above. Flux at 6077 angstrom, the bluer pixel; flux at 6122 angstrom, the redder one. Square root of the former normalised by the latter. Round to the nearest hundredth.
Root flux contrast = 1.30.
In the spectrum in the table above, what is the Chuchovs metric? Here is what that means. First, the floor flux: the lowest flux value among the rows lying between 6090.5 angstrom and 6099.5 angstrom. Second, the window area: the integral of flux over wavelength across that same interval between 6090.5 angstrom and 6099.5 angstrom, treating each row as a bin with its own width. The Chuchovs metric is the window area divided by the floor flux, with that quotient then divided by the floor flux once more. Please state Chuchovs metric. 0.09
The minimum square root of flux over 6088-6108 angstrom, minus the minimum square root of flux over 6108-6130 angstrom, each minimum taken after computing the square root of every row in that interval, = 1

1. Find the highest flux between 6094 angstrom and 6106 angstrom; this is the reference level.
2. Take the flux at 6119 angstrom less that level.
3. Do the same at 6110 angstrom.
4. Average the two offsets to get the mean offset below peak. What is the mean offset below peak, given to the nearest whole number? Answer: -11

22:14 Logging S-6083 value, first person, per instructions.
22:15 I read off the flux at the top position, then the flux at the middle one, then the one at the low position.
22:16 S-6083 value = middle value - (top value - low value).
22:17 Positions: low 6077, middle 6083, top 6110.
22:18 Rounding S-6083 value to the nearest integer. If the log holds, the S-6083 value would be 143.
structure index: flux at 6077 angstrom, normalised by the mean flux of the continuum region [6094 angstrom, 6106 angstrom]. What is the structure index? 1.09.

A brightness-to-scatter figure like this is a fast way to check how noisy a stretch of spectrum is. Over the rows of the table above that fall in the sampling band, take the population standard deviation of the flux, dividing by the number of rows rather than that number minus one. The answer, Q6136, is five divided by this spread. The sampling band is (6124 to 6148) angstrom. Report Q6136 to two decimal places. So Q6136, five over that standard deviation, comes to 0.48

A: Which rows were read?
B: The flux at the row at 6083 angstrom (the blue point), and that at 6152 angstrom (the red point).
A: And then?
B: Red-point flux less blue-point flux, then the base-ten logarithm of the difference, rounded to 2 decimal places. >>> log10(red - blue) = 0.00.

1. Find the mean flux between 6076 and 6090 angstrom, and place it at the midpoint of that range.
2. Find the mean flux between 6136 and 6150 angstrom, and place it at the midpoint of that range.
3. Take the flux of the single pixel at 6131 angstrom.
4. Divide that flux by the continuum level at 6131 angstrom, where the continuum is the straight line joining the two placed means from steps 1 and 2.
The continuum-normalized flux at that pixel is 1.10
